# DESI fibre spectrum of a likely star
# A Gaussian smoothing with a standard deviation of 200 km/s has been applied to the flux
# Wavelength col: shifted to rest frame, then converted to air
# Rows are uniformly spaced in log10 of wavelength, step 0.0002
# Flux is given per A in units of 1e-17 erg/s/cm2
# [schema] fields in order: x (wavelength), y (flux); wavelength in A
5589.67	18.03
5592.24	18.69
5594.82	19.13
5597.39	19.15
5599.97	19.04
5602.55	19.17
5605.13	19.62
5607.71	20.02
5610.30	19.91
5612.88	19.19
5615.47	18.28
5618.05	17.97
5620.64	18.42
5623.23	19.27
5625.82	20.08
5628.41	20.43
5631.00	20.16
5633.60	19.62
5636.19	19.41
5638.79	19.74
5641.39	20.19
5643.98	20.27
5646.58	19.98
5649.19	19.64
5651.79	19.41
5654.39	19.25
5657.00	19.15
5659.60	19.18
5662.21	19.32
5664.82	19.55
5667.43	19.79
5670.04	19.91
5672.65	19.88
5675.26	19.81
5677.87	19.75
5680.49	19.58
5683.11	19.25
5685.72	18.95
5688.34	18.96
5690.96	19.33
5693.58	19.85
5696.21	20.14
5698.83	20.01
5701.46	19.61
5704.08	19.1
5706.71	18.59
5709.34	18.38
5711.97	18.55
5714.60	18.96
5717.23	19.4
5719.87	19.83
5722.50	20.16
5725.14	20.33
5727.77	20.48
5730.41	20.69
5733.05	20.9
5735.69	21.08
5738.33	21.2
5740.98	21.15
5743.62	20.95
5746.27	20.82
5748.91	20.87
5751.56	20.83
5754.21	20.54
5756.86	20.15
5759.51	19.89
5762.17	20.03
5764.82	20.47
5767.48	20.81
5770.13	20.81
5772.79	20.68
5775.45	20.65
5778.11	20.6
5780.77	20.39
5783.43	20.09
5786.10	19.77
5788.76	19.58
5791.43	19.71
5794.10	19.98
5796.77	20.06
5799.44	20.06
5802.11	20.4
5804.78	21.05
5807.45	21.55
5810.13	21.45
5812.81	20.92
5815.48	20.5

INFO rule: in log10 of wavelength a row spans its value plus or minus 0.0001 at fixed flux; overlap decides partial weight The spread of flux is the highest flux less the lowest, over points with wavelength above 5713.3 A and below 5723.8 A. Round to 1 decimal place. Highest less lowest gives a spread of 1.2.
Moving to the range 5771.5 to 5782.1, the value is 0.3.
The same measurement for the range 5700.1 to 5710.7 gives 1.2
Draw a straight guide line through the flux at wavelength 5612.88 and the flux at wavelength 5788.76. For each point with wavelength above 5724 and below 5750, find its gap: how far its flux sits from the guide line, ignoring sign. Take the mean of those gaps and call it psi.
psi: 1.4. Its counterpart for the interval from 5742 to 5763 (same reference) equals 1.0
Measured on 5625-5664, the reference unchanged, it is 0.5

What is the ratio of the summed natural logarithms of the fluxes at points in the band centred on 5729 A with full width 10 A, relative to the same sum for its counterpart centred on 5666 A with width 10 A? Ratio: 1.02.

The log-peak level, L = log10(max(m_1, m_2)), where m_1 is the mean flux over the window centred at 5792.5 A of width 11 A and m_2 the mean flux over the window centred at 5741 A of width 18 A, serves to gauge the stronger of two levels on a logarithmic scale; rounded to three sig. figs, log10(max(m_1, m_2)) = 1.32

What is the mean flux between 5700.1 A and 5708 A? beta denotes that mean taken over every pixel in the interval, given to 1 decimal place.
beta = 19.1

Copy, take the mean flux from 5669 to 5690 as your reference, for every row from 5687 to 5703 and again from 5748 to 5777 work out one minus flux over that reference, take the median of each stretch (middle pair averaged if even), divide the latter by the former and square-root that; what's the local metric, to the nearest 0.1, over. 2.3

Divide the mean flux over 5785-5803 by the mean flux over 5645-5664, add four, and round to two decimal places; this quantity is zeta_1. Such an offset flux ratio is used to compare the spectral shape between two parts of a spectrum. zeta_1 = 5.03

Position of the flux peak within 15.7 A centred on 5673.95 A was 5670.04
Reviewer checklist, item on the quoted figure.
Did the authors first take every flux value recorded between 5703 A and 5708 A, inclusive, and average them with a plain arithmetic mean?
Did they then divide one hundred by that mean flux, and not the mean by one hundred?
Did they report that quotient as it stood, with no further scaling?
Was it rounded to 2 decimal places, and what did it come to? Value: 5.31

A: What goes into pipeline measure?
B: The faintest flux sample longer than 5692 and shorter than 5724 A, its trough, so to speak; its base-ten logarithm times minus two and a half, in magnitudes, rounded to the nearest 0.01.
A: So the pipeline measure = -3.16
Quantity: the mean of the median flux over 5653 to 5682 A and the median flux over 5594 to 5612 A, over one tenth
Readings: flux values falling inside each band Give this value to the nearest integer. 194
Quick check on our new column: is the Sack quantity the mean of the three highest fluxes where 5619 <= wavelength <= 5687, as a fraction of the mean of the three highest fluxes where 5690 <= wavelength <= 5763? 0.96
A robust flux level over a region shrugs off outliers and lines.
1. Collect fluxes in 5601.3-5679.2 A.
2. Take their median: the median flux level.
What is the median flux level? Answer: 19.6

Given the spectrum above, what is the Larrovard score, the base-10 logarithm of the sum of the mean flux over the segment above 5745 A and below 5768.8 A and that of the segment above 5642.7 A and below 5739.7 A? 1.60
